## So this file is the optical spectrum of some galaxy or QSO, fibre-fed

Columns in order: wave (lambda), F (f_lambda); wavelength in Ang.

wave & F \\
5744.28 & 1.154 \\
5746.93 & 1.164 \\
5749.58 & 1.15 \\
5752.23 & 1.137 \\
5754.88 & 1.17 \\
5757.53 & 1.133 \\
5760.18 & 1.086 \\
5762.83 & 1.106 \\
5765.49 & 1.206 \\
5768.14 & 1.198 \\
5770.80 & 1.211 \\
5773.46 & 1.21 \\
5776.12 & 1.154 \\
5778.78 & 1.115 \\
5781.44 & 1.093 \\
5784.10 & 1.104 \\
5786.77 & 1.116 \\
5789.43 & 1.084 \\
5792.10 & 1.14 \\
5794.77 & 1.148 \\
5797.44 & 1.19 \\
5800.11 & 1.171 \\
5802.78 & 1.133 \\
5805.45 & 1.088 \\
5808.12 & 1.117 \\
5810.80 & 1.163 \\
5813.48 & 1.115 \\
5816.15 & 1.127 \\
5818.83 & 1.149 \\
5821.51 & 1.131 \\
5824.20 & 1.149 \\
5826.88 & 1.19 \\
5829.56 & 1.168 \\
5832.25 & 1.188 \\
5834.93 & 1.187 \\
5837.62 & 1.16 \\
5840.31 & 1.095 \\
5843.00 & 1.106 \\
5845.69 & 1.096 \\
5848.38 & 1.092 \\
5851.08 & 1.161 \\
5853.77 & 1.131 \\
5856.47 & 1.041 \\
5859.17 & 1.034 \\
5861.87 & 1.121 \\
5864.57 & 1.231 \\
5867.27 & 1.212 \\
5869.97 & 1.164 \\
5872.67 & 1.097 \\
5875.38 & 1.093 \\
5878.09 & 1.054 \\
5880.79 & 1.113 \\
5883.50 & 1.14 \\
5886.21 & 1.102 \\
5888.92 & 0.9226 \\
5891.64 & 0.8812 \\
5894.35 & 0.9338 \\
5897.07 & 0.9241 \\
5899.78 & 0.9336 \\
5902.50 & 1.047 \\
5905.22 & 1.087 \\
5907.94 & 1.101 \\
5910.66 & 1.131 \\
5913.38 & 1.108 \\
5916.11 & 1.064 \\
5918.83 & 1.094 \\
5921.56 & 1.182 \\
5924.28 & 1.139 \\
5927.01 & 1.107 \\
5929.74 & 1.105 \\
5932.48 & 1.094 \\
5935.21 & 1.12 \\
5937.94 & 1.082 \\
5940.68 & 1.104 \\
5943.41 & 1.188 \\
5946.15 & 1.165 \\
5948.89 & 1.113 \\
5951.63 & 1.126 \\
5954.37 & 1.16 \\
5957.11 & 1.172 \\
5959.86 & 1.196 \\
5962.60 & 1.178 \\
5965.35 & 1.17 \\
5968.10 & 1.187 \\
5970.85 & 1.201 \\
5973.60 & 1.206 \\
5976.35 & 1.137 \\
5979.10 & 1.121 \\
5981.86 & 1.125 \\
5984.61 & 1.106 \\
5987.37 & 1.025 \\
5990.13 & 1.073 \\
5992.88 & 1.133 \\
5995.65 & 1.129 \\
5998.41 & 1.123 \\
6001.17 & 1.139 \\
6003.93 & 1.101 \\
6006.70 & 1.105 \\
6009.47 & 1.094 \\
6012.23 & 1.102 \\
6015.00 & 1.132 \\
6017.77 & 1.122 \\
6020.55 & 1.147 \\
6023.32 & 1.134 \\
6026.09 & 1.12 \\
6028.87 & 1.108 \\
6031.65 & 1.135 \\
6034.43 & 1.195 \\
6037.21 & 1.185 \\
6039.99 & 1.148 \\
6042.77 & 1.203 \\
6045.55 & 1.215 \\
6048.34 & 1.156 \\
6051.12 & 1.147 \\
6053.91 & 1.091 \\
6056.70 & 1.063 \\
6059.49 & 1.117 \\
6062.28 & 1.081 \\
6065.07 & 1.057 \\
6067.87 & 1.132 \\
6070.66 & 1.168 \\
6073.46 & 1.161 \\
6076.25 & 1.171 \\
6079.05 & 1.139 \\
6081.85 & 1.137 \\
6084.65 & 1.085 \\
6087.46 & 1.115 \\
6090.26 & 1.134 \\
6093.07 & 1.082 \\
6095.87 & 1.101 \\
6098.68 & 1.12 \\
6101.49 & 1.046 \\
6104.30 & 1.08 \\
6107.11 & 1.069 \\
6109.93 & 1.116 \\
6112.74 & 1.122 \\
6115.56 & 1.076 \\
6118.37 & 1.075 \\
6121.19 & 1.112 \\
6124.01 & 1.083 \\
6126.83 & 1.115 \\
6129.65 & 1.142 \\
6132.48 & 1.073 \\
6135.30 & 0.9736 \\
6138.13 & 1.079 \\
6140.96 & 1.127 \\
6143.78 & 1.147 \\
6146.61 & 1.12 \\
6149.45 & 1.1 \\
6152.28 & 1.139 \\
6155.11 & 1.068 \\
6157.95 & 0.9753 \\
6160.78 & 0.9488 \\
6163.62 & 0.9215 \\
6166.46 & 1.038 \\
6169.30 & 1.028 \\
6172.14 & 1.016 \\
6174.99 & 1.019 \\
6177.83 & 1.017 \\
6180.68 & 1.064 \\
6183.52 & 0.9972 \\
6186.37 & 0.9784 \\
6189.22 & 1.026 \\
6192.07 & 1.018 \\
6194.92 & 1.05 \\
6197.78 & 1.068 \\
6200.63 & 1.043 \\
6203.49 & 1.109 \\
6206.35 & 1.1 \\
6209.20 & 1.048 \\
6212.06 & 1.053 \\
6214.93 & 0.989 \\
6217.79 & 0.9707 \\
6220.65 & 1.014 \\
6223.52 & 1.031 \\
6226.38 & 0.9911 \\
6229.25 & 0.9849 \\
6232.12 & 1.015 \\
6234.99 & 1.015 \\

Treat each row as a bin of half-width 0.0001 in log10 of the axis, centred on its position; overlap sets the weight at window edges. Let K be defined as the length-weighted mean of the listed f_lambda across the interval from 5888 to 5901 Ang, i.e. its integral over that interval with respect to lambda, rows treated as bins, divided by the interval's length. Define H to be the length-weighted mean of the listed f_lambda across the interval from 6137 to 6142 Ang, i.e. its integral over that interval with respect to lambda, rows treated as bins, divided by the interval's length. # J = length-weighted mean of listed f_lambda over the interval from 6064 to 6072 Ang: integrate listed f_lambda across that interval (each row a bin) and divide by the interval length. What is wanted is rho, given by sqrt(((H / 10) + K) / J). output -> 0.96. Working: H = 1.10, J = 1.12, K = 0.919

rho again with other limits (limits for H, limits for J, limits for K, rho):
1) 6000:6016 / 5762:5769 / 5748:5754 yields 1.04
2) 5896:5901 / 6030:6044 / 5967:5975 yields 1.05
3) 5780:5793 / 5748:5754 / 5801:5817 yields 1.04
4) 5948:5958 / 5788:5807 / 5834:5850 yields 1.04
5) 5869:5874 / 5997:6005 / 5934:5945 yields 1.05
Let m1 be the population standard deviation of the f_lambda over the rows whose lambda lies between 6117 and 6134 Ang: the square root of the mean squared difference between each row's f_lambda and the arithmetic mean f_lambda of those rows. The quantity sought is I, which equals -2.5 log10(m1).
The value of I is 4.00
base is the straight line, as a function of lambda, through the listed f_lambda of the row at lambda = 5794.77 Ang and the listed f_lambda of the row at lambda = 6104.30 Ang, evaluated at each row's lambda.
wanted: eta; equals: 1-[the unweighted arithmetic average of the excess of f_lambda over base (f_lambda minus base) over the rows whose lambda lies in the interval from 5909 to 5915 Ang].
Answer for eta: 1.00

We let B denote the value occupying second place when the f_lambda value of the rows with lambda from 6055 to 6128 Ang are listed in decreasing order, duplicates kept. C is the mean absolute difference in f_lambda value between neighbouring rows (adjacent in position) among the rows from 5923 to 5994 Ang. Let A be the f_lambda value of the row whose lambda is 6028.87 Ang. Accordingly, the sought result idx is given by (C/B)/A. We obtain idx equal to 0.023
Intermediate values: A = 1.108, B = 1.168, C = 0.029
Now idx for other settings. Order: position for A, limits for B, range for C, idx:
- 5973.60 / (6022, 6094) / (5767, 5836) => 0.018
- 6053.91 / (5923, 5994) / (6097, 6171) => 0.034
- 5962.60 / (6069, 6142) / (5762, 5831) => 0.022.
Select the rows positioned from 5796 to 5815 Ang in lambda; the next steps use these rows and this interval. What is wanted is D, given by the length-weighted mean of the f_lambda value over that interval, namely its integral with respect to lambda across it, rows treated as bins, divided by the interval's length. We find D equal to 1.14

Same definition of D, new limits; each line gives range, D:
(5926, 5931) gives 1.11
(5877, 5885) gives 1.10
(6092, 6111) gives 1.09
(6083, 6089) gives 1.10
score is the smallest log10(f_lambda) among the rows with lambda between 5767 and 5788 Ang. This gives 0.039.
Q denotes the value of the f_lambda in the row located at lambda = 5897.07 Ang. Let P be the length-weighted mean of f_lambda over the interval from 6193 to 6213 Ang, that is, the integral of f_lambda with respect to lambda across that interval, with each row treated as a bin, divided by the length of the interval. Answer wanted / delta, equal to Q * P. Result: 0.99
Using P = 1.07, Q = 0.9241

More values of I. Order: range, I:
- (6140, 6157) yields 3.95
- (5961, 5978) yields 4.11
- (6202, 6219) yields 3.22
